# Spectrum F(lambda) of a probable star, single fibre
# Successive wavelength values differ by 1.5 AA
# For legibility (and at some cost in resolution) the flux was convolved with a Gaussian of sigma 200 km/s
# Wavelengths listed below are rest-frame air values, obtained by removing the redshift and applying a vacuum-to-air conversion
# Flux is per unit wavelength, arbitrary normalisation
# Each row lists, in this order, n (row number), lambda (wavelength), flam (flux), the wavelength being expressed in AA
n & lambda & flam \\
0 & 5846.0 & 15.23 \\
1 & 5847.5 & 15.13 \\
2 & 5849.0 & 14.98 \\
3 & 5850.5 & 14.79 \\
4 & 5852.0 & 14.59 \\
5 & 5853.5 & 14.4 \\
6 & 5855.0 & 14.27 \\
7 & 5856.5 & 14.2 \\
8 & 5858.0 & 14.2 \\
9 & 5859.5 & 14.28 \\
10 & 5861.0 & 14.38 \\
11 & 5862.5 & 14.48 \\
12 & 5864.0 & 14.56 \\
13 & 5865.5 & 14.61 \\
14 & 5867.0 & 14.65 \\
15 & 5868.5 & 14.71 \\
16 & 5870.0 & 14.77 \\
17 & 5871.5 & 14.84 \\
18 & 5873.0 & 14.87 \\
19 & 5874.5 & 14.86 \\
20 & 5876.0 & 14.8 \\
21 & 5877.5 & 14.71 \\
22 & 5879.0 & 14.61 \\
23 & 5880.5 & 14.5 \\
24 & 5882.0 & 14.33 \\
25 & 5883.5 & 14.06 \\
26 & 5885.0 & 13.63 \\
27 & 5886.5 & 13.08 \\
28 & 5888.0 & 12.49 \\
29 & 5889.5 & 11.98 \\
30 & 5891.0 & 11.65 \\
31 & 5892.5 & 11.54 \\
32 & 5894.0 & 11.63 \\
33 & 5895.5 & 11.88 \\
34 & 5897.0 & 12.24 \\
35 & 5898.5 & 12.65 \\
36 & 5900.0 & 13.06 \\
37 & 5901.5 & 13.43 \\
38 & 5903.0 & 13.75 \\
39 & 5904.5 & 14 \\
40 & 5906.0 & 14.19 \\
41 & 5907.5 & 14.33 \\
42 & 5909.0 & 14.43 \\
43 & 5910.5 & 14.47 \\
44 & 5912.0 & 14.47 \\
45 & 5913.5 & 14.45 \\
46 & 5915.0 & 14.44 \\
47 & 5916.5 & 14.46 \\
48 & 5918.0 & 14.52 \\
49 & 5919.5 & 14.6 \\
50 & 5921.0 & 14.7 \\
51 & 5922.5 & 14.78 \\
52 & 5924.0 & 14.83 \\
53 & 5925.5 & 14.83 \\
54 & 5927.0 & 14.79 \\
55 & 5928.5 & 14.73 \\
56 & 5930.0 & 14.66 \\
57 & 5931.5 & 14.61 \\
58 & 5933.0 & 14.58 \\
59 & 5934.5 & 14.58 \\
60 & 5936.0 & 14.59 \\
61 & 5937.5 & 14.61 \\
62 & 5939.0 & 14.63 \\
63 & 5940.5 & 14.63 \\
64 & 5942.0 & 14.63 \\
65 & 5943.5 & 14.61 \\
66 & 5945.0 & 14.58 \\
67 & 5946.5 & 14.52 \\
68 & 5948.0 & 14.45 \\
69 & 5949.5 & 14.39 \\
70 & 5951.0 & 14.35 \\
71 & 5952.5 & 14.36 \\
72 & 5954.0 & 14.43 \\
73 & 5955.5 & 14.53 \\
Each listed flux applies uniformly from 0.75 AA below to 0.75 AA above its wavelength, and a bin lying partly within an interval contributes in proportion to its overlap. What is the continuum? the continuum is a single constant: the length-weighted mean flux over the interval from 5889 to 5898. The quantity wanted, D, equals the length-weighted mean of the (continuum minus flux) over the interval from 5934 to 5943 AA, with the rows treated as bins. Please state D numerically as -2.77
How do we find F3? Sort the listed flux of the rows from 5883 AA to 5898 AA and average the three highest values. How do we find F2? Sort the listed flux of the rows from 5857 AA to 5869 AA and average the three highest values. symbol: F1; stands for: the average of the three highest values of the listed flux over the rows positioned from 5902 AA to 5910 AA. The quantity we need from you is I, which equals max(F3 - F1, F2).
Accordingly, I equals 14.66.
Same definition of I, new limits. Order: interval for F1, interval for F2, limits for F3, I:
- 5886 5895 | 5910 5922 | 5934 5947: 14.61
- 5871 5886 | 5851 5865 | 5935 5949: 14.54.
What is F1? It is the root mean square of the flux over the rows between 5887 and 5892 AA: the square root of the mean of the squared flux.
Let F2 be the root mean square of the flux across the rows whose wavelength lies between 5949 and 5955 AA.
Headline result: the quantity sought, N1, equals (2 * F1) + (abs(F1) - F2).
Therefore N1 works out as 21.8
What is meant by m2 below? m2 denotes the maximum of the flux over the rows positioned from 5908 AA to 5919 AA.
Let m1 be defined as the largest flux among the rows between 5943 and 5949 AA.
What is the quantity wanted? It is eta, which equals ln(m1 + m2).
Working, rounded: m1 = 14.61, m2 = 14.52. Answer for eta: 3.37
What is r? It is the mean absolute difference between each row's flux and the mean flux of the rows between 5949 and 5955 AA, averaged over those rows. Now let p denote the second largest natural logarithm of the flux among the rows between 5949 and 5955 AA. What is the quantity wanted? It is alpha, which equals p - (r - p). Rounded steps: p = 2.67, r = 0.03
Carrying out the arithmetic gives 5.31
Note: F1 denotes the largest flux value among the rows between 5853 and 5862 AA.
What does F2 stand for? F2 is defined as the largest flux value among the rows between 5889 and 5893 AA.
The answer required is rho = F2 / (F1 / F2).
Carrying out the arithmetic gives 10.0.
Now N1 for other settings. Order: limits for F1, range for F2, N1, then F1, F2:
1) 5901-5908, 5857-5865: 27.5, 13.9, 14.4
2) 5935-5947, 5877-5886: 29.5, 14.6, 14.3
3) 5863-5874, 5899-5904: 30.7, 14.7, 13.4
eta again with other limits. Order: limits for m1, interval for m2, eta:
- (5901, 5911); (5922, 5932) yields 3.38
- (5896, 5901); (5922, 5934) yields 3.33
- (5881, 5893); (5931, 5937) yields 3.37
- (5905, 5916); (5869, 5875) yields 3.38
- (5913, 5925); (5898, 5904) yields 3.35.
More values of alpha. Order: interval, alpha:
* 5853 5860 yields 5.26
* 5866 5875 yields 5.32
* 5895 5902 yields 4.66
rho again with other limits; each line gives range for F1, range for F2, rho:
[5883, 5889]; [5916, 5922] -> 15.4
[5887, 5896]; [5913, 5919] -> 16.9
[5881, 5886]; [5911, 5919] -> 14.7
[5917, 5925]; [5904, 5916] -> 14.1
